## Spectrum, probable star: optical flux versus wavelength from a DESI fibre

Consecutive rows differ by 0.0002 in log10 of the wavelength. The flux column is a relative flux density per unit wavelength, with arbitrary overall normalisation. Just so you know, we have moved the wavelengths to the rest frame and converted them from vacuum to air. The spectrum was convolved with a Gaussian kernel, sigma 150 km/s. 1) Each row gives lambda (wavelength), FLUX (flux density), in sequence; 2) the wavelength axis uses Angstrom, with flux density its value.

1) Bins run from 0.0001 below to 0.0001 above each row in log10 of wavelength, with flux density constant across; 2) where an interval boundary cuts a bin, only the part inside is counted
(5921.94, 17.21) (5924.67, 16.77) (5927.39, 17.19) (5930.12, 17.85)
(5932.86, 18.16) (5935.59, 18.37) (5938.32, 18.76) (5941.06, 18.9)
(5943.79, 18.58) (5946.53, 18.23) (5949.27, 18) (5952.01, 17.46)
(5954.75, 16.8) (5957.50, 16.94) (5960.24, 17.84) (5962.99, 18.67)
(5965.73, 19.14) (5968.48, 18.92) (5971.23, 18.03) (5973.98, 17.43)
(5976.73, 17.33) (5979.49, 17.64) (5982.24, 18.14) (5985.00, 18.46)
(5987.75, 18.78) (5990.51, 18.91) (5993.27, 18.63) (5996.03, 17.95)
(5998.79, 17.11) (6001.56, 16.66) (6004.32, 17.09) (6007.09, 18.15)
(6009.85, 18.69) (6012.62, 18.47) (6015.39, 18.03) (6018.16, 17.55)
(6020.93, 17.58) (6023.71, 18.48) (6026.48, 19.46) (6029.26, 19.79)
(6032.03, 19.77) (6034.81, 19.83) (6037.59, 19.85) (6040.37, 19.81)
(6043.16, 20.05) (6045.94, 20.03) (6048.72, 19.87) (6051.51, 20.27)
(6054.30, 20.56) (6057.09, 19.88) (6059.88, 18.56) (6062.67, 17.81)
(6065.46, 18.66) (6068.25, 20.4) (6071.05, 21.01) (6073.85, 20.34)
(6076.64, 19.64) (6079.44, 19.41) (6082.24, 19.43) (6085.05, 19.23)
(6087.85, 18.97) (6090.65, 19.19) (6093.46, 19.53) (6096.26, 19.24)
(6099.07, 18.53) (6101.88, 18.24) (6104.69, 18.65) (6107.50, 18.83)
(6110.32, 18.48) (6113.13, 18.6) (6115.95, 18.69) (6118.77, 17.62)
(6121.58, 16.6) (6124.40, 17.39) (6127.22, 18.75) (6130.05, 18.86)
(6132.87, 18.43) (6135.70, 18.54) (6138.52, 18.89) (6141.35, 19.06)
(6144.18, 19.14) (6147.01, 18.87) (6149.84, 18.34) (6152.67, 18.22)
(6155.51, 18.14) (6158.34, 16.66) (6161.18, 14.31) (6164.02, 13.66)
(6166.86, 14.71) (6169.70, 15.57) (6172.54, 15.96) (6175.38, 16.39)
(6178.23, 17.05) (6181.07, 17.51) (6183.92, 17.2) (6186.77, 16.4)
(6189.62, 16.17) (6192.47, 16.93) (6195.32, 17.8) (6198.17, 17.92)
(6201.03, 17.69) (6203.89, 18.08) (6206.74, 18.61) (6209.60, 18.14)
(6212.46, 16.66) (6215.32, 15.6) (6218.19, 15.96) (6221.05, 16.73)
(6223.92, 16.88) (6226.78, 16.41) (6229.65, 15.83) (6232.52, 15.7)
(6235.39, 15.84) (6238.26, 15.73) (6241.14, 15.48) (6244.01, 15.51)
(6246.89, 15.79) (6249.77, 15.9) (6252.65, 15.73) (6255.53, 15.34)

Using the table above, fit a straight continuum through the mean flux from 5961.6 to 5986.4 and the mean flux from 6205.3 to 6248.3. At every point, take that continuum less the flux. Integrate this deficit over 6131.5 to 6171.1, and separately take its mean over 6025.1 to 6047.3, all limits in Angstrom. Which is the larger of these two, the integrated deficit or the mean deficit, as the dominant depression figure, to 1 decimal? -2.1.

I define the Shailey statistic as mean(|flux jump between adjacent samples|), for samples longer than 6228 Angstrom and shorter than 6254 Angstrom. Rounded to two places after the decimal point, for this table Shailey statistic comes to 0.15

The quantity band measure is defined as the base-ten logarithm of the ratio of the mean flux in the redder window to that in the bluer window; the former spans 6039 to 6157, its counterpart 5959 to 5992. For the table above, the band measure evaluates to 0.017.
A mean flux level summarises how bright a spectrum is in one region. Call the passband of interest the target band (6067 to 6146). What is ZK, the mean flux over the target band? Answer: 18.9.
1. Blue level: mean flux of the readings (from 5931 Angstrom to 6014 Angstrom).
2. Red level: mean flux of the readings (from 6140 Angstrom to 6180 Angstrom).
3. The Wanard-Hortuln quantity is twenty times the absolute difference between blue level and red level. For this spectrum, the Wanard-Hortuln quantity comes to 24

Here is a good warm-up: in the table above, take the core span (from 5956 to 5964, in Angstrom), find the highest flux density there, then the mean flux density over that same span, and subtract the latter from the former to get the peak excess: 0.9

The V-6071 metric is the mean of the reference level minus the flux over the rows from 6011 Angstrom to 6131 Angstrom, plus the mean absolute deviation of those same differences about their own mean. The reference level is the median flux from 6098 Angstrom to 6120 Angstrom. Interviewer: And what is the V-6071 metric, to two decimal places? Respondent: 0.29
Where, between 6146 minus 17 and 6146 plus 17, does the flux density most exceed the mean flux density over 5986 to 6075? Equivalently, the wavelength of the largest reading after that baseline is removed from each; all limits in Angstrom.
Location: 6144.18 Angstrom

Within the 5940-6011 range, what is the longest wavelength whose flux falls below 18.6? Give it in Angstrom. 6007.09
